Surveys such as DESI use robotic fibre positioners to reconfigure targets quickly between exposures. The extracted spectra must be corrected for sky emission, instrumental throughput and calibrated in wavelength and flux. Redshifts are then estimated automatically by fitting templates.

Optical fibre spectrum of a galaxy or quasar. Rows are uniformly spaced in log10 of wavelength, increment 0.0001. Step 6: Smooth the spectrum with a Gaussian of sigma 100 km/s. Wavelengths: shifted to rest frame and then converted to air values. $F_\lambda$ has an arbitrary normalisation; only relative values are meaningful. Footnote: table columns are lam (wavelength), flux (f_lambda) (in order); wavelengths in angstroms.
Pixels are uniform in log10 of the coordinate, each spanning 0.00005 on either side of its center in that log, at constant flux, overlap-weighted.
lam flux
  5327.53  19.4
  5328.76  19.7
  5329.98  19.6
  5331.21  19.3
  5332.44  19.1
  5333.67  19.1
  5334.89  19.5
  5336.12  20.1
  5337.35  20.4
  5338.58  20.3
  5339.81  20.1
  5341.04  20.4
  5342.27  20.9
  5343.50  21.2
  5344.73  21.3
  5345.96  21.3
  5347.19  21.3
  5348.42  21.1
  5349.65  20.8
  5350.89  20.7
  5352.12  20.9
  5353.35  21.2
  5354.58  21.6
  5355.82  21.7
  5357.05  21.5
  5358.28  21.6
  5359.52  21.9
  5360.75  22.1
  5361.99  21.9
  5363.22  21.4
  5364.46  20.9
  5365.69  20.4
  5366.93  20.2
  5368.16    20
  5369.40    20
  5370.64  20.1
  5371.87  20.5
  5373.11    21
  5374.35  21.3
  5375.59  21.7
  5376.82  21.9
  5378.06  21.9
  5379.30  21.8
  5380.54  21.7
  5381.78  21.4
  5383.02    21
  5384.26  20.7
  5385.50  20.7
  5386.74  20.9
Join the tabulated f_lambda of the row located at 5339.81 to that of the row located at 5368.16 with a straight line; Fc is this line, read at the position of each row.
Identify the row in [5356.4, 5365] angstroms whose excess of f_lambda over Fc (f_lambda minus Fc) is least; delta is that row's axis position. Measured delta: 5364.46 angstroms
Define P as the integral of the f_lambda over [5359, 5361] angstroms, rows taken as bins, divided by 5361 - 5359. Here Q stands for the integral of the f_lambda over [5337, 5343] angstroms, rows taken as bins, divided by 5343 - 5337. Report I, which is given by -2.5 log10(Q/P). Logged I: 0.08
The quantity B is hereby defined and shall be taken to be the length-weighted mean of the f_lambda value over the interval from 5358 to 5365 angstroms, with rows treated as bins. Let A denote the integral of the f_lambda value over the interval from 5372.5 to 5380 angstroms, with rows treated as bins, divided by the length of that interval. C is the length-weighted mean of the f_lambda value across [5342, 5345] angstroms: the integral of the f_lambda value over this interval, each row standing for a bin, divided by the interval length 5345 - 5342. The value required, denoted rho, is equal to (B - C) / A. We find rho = 0.02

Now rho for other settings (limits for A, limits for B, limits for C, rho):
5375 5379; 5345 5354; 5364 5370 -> 0.04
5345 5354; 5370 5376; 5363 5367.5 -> 0.01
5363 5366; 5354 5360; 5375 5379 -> -0.01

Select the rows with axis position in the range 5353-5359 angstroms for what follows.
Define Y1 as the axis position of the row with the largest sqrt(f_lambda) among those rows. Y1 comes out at 5355.82 angstroms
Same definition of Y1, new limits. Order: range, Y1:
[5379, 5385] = 5379.30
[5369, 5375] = 5374.35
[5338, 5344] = 5343.50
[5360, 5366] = 5360.75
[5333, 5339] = 5337.35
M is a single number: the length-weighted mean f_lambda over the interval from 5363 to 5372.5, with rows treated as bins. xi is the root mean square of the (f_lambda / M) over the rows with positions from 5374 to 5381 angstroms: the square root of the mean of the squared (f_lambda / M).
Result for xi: 1.06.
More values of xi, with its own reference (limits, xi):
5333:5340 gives 0.98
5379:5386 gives 1.04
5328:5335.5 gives 0.95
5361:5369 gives 1.02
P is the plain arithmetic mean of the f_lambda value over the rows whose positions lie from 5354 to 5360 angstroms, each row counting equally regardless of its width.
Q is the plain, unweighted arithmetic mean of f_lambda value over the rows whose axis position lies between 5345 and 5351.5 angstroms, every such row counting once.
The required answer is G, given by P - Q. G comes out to 0.6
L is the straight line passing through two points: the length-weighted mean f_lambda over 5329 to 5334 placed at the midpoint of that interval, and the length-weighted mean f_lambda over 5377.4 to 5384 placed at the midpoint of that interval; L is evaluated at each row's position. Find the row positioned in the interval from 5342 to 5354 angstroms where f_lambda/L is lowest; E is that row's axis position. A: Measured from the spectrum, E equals 5350.89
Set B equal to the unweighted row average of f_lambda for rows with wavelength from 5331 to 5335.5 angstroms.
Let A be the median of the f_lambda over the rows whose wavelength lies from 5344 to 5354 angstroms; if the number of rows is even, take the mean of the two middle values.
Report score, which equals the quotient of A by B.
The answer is 1.10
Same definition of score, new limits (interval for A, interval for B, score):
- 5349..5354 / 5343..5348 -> 0.98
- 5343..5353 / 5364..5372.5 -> 1.04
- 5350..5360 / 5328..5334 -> 1.11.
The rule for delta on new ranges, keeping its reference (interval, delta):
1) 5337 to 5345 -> 5339.81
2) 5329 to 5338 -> 5332.44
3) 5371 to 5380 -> 5371.87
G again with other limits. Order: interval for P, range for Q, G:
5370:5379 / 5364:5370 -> 0.9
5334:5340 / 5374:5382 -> -1.6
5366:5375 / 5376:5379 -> -1.5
